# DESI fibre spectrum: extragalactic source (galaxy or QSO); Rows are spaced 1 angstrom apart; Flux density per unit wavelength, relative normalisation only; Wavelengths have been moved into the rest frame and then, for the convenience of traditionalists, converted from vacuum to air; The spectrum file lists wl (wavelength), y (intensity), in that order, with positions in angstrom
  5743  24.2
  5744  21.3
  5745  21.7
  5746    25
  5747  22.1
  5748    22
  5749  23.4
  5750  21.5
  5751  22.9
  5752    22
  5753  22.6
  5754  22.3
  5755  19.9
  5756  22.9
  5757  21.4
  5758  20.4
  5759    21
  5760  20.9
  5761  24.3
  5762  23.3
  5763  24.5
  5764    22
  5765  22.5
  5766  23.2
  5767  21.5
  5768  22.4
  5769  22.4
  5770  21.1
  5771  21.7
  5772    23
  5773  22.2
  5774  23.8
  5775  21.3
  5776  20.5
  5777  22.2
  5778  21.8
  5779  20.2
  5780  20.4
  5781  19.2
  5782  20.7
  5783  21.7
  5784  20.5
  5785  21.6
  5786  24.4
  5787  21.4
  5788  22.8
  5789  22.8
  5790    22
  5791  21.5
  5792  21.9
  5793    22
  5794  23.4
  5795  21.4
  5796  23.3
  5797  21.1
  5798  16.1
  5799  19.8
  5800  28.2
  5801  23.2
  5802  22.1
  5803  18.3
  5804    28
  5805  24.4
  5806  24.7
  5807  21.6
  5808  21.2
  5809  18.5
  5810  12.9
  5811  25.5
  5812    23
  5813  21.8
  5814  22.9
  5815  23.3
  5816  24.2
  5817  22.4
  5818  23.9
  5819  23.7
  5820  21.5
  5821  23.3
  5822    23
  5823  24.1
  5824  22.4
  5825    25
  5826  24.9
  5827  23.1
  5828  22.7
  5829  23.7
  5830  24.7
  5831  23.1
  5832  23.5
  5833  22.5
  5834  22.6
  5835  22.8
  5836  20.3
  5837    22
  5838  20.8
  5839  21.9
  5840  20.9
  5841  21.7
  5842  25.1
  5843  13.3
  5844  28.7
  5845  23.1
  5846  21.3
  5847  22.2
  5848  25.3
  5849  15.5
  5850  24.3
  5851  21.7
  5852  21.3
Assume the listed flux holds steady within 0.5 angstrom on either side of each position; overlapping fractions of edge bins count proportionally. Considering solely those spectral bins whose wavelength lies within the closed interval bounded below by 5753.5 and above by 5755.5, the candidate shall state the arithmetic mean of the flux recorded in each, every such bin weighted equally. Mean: 21.1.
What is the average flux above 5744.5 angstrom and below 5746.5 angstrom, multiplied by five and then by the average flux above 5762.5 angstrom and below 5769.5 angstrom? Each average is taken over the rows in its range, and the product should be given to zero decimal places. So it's 2644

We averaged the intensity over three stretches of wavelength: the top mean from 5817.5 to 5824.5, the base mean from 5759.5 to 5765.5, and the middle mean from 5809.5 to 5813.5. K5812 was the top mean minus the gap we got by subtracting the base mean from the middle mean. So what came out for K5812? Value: 25.2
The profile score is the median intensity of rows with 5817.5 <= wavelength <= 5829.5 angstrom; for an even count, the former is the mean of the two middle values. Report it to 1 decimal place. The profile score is 23.5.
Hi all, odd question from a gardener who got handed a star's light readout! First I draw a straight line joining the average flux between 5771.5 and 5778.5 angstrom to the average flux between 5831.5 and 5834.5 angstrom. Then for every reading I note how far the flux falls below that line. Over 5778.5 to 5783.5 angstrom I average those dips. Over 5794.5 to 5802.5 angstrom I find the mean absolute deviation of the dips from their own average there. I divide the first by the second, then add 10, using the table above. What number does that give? 10.8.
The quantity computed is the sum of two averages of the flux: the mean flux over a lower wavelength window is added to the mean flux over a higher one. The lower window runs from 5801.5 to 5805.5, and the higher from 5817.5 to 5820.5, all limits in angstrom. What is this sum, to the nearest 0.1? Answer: 46.2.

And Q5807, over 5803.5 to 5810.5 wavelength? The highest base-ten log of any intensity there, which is 1.45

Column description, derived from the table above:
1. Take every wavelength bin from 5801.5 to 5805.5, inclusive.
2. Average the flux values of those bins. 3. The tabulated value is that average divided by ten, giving 2.32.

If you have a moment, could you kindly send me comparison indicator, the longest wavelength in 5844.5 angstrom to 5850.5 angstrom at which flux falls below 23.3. 5849 angstrom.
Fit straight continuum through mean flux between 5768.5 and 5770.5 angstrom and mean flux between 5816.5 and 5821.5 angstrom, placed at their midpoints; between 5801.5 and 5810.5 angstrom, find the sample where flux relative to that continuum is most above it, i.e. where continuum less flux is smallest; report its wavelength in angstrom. 5804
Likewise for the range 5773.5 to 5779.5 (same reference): 5774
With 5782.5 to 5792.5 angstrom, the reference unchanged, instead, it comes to 5786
